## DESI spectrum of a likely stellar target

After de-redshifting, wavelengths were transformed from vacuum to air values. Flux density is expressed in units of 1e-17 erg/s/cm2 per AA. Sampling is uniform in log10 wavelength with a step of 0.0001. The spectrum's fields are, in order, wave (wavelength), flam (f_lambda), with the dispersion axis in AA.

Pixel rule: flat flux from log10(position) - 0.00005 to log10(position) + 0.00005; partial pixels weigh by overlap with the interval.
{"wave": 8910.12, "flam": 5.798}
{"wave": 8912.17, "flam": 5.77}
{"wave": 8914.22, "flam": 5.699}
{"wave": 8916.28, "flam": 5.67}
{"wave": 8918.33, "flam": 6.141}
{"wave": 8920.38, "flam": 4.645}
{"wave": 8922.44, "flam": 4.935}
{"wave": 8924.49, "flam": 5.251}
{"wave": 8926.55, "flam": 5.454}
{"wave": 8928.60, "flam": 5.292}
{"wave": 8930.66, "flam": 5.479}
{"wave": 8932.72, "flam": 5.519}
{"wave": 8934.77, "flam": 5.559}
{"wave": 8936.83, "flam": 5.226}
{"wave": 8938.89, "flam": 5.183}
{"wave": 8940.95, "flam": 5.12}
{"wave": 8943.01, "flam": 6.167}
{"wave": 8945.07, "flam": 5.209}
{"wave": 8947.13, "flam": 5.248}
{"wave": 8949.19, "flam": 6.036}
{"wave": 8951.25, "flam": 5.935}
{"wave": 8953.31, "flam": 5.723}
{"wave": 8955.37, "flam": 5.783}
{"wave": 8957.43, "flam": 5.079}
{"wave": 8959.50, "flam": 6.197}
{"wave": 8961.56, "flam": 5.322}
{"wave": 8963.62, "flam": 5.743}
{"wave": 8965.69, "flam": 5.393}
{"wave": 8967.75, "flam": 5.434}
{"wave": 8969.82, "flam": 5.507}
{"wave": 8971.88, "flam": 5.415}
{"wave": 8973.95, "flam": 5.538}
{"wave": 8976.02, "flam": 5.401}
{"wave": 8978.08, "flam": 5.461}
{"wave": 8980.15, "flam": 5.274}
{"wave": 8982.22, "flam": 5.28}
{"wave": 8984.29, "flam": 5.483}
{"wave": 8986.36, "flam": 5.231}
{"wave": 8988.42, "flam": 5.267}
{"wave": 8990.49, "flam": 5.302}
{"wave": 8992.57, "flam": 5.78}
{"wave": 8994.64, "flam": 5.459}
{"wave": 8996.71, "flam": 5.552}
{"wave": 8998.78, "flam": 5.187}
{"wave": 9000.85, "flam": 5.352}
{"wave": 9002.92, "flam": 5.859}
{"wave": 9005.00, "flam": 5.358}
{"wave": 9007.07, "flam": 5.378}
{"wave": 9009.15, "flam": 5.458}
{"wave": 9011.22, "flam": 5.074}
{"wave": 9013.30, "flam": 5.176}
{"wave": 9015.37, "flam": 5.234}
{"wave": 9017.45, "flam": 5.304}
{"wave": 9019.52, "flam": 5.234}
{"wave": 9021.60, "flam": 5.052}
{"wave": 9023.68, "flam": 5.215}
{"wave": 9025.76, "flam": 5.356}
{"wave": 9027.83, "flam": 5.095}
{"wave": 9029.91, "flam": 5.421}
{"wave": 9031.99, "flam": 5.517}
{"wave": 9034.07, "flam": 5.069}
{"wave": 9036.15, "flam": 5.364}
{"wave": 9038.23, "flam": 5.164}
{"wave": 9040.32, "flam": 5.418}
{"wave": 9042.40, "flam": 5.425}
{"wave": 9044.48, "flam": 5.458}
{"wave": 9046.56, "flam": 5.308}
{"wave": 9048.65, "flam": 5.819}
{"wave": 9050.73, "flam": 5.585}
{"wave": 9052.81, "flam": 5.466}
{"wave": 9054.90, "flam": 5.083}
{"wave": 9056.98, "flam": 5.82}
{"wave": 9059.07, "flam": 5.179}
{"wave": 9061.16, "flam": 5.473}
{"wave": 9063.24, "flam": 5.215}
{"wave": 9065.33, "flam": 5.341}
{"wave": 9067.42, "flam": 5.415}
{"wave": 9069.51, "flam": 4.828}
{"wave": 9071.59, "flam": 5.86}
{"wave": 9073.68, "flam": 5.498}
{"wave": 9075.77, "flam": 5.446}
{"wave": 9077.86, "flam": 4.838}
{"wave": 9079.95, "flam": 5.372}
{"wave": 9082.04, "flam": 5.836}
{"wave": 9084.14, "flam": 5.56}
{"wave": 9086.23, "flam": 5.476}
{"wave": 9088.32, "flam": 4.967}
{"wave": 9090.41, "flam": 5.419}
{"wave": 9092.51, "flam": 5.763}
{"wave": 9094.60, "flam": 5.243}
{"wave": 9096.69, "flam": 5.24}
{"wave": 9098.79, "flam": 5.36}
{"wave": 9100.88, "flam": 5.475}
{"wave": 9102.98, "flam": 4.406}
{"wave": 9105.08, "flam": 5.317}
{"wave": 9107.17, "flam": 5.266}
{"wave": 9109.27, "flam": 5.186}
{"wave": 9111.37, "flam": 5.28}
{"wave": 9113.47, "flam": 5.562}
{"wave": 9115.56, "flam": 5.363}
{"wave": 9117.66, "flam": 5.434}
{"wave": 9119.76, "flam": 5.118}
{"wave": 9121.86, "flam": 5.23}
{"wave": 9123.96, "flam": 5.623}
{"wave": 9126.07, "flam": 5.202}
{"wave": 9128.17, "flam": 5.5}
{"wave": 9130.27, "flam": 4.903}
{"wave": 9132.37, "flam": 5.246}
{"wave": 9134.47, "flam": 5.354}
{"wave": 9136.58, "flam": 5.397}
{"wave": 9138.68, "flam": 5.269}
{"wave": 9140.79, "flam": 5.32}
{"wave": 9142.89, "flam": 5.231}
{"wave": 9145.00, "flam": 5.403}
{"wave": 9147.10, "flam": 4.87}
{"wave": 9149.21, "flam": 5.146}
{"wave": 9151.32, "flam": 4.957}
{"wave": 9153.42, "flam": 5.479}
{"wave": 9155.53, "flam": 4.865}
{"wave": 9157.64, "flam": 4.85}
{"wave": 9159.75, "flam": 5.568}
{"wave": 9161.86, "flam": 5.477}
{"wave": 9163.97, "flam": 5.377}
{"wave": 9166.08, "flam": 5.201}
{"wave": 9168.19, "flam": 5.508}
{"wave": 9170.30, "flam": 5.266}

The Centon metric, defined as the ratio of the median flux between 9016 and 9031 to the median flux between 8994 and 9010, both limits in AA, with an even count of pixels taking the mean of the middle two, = 0.97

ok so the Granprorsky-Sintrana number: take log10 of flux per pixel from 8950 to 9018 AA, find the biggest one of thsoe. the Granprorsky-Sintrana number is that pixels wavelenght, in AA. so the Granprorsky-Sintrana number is 8959.50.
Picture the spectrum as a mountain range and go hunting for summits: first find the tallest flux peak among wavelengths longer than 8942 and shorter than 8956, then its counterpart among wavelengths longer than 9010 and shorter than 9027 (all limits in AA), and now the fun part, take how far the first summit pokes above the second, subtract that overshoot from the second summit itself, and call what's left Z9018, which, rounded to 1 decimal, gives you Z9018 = 4.5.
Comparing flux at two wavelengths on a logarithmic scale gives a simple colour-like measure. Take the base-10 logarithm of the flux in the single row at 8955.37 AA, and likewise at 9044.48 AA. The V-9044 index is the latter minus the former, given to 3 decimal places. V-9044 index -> -0.025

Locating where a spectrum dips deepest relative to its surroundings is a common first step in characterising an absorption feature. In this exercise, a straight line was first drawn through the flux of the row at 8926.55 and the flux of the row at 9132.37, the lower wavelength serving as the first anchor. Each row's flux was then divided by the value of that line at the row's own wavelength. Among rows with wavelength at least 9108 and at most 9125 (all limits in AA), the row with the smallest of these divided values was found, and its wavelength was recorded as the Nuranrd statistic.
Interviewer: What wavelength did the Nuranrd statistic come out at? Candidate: 9119.76 AA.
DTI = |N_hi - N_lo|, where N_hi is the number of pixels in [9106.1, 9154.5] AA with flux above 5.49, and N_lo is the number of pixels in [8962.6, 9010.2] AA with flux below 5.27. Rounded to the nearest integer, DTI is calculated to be 0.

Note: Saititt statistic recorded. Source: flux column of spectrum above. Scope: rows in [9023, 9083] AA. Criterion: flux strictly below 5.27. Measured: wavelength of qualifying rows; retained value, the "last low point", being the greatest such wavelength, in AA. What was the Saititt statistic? 9077.86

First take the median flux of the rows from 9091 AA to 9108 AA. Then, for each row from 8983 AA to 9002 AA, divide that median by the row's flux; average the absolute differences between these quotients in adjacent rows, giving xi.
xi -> 0.039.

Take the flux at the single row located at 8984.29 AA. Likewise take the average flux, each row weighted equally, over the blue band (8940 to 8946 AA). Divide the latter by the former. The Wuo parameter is 1.00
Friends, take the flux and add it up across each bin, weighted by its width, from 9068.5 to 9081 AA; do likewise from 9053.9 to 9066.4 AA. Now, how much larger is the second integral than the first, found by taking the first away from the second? 0.5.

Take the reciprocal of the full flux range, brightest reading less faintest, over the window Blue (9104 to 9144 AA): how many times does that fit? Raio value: 1.4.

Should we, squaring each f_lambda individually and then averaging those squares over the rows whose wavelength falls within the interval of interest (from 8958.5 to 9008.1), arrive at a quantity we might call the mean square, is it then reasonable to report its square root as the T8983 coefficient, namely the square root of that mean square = 5.47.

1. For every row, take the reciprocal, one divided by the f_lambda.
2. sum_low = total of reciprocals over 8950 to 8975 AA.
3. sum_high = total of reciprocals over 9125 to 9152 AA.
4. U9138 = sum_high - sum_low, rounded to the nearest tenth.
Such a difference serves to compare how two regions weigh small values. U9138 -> 0.3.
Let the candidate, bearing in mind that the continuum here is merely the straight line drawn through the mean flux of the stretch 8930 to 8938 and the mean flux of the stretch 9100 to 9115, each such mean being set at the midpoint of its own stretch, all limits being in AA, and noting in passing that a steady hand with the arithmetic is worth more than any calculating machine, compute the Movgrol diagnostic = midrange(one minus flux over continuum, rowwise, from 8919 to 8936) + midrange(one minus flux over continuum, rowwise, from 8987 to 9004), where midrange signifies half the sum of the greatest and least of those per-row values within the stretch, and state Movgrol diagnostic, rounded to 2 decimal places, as 0.03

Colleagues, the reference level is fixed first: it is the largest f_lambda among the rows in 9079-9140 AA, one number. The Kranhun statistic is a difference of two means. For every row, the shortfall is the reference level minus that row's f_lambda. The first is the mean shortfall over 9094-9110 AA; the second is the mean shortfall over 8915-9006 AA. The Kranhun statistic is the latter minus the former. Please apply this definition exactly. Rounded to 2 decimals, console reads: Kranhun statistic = -0.28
